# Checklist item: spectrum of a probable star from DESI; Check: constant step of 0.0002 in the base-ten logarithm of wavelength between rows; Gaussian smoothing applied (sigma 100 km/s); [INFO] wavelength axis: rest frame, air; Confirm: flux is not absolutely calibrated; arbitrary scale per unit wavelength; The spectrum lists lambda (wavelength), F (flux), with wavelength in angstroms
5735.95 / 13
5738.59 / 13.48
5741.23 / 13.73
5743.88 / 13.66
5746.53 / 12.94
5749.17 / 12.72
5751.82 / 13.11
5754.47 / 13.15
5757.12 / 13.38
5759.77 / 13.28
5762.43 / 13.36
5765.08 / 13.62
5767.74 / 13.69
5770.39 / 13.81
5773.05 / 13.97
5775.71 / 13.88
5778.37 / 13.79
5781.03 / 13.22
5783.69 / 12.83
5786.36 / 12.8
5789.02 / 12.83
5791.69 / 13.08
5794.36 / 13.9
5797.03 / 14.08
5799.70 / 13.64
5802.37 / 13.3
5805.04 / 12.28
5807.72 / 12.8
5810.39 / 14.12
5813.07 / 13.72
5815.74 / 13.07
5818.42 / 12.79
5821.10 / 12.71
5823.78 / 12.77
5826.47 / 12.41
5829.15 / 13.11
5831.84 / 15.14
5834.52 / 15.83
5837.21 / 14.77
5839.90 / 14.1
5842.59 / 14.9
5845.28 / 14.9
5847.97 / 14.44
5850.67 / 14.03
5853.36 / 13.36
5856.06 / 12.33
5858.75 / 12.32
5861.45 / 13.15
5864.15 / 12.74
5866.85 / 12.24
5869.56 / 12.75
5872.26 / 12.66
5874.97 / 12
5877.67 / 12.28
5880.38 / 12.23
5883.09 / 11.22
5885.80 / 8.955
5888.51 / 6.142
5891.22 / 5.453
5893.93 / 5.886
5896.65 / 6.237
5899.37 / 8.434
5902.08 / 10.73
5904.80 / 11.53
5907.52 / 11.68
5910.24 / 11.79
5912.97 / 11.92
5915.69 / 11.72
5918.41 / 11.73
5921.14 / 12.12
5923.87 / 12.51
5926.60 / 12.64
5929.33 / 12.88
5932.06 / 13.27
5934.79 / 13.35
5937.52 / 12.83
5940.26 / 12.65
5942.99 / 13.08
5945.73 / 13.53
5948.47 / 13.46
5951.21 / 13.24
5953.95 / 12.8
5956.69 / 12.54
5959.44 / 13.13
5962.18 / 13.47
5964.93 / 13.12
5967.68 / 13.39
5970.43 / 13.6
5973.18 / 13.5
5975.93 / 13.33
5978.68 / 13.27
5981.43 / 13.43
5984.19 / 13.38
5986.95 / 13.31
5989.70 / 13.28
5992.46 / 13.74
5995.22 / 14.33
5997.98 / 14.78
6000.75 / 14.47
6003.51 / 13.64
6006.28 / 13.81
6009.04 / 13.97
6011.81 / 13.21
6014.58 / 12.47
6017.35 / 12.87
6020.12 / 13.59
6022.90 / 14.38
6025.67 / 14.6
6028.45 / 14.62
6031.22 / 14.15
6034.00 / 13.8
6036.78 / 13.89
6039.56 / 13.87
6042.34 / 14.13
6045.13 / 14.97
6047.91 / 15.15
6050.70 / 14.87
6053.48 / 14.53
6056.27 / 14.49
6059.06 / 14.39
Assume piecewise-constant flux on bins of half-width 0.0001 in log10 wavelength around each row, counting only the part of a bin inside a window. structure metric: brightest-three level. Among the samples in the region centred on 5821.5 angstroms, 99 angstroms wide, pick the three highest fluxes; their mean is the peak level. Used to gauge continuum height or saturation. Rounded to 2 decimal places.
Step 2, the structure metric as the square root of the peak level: 3.91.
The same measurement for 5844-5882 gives 3.80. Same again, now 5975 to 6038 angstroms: 3.83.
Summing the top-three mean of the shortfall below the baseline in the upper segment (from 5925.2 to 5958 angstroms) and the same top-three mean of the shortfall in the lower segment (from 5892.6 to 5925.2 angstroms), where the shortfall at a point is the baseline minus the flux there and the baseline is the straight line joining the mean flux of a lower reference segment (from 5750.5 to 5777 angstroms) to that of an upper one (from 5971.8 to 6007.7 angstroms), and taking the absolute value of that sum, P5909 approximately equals 8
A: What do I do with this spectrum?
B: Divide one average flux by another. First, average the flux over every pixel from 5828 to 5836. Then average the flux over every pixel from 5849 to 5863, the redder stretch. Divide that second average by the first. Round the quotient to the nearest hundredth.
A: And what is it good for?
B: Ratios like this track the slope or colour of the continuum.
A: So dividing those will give 0.89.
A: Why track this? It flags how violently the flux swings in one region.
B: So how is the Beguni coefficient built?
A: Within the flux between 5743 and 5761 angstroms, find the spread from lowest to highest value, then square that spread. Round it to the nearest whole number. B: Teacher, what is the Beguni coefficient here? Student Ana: 1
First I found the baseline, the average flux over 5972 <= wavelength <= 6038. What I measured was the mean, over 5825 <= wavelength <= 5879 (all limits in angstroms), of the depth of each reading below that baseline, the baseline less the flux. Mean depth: 0.27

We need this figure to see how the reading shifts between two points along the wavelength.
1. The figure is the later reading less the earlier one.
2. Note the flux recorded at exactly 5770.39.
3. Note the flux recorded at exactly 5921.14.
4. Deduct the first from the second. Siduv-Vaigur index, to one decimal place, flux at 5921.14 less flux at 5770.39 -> -1.7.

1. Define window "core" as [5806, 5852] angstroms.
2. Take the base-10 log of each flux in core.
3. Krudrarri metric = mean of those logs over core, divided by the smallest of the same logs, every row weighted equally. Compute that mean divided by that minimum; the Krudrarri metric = 1.04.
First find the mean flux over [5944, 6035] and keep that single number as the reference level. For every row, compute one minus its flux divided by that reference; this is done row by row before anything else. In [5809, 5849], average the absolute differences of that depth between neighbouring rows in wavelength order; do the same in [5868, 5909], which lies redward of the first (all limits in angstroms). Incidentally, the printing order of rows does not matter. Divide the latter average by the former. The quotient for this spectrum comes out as 1.7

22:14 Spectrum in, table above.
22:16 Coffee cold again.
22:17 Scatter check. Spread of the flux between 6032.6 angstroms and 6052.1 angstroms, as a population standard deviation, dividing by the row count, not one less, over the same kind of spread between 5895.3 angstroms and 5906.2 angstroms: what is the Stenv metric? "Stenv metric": 0.3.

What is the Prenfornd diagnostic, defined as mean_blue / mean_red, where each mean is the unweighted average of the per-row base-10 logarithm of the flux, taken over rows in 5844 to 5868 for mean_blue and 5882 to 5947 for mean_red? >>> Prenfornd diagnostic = 1.10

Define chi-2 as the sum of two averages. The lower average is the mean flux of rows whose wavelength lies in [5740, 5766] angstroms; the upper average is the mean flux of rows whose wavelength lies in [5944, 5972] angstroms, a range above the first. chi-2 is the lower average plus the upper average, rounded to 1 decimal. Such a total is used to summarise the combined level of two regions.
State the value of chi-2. 26.5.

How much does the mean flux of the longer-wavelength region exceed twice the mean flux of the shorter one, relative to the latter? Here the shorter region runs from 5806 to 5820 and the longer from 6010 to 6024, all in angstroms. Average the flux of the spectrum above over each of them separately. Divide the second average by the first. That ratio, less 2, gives -1.00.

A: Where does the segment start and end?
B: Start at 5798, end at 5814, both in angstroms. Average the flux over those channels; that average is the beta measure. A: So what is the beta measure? 13.3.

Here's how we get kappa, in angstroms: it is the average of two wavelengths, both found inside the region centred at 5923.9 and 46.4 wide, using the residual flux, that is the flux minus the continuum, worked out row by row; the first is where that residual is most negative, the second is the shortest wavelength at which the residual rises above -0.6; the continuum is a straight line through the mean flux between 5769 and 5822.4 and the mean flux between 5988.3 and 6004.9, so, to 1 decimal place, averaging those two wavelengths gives 5917.1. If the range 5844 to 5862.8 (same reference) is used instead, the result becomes 5852.0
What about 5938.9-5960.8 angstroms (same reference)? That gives 5951.2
